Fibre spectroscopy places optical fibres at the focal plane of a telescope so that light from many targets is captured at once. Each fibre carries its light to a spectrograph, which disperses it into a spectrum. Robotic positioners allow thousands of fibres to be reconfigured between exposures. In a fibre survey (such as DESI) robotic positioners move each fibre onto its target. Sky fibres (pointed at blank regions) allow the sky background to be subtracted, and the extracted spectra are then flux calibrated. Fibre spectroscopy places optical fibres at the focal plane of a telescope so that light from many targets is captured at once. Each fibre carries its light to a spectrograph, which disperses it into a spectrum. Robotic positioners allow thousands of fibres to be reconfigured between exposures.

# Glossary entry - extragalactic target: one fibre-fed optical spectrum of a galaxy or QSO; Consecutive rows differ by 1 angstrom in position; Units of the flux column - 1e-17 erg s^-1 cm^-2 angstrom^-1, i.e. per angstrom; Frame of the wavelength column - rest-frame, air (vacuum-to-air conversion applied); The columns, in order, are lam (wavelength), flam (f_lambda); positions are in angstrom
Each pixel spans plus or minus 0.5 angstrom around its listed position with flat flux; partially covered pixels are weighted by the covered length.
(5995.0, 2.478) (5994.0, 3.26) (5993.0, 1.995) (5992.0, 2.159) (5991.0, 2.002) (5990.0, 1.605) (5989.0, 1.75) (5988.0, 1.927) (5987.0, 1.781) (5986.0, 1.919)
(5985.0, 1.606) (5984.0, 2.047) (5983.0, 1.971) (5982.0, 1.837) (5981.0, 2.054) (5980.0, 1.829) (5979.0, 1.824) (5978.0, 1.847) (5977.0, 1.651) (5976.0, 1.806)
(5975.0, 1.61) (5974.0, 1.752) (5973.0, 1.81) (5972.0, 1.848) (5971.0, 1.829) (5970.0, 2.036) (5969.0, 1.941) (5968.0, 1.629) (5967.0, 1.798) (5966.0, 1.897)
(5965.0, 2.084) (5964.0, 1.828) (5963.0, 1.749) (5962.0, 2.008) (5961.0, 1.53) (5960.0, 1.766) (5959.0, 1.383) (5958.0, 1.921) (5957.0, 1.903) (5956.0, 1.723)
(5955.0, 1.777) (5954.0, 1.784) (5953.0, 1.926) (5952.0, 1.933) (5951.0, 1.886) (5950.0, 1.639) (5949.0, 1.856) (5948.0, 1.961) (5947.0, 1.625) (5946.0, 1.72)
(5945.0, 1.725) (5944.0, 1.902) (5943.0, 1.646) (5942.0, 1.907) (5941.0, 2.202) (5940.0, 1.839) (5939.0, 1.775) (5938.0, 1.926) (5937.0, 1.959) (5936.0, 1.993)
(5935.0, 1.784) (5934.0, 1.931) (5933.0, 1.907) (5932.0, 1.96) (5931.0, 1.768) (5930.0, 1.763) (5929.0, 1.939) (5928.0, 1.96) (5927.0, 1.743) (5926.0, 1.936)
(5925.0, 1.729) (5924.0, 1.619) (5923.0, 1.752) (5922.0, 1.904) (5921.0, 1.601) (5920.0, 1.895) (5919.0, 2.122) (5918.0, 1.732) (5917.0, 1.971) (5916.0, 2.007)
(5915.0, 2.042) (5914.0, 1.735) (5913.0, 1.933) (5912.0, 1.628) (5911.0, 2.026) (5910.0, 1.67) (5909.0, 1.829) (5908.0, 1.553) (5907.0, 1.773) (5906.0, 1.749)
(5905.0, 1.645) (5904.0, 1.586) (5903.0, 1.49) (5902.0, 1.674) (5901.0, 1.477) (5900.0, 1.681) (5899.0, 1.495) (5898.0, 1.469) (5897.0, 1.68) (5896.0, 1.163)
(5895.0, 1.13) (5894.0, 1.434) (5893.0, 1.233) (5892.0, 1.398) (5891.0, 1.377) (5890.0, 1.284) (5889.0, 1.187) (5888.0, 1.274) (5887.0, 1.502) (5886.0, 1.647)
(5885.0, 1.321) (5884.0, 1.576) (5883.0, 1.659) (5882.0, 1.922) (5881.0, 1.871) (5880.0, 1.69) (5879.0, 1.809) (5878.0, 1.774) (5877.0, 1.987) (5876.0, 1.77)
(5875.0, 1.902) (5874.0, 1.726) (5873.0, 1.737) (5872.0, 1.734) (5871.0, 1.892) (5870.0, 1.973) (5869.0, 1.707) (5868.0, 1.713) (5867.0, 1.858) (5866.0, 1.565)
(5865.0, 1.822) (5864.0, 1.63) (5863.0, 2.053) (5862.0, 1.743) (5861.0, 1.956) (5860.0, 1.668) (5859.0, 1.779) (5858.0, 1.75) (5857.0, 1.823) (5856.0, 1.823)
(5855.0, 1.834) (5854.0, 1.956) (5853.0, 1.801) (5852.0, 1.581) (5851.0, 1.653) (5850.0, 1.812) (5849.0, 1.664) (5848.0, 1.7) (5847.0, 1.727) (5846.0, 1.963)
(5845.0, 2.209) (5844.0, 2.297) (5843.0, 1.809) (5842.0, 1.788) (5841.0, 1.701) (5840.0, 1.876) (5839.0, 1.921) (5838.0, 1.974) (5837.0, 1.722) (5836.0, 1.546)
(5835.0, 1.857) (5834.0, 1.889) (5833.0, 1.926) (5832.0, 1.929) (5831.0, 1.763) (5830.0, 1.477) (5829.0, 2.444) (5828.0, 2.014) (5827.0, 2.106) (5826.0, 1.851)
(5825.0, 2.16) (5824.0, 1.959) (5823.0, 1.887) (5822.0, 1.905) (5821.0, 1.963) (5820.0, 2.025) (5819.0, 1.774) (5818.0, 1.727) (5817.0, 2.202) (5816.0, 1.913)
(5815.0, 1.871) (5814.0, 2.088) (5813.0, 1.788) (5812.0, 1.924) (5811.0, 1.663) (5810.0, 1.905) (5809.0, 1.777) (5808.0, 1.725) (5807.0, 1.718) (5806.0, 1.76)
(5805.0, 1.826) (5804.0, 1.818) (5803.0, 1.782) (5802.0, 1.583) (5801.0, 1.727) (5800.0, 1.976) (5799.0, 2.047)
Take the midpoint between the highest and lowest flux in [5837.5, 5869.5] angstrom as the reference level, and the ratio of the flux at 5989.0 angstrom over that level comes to 0.91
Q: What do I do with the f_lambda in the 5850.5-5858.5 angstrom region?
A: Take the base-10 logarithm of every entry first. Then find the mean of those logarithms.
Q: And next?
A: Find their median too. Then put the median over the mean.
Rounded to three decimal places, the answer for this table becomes 1.037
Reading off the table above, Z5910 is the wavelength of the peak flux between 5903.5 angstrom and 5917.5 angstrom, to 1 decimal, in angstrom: 5915.0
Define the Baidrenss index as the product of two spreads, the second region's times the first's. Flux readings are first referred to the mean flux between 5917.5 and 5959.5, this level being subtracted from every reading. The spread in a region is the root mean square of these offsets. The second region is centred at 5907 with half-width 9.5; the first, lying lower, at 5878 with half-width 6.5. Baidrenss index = 0.0268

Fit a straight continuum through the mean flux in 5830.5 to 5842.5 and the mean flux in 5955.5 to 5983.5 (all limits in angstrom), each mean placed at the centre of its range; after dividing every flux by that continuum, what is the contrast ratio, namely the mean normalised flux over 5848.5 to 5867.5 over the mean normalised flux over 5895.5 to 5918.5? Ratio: 1.05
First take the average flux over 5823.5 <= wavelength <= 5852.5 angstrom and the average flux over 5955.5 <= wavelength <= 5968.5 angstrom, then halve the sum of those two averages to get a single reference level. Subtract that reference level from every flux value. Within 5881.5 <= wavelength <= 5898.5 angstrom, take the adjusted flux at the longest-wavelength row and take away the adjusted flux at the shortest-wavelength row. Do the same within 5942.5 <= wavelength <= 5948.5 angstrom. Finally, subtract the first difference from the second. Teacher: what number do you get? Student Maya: 0.8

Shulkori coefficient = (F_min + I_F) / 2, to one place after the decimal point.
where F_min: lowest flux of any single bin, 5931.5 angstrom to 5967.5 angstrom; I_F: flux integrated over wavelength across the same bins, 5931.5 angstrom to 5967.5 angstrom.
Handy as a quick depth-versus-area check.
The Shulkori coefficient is 33.8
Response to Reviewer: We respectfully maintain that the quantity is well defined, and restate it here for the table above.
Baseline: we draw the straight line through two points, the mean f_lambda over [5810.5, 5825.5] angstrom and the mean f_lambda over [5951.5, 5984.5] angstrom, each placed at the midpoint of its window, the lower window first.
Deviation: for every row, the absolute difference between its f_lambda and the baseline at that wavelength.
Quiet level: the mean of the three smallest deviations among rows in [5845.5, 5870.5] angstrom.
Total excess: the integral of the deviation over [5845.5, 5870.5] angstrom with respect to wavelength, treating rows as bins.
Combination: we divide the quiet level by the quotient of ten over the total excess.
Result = 0.018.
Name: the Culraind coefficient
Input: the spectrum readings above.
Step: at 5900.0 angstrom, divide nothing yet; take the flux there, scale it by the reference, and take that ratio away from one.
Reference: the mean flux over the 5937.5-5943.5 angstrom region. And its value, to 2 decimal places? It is 0.11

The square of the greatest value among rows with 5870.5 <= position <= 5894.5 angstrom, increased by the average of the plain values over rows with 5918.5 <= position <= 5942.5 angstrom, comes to 5.8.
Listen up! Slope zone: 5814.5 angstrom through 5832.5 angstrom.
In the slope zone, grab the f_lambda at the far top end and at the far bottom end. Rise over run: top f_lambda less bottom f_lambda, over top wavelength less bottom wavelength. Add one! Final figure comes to 1.00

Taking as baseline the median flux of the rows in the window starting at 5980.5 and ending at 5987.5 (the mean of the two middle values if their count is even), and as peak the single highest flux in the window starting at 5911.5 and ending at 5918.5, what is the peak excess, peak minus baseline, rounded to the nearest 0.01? 0.12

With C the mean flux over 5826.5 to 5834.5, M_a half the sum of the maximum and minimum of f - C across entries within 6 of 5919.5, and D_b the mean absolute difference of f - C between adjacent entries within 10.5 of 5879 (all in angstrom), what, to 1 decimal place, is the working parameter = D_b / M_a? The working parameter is -1.8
